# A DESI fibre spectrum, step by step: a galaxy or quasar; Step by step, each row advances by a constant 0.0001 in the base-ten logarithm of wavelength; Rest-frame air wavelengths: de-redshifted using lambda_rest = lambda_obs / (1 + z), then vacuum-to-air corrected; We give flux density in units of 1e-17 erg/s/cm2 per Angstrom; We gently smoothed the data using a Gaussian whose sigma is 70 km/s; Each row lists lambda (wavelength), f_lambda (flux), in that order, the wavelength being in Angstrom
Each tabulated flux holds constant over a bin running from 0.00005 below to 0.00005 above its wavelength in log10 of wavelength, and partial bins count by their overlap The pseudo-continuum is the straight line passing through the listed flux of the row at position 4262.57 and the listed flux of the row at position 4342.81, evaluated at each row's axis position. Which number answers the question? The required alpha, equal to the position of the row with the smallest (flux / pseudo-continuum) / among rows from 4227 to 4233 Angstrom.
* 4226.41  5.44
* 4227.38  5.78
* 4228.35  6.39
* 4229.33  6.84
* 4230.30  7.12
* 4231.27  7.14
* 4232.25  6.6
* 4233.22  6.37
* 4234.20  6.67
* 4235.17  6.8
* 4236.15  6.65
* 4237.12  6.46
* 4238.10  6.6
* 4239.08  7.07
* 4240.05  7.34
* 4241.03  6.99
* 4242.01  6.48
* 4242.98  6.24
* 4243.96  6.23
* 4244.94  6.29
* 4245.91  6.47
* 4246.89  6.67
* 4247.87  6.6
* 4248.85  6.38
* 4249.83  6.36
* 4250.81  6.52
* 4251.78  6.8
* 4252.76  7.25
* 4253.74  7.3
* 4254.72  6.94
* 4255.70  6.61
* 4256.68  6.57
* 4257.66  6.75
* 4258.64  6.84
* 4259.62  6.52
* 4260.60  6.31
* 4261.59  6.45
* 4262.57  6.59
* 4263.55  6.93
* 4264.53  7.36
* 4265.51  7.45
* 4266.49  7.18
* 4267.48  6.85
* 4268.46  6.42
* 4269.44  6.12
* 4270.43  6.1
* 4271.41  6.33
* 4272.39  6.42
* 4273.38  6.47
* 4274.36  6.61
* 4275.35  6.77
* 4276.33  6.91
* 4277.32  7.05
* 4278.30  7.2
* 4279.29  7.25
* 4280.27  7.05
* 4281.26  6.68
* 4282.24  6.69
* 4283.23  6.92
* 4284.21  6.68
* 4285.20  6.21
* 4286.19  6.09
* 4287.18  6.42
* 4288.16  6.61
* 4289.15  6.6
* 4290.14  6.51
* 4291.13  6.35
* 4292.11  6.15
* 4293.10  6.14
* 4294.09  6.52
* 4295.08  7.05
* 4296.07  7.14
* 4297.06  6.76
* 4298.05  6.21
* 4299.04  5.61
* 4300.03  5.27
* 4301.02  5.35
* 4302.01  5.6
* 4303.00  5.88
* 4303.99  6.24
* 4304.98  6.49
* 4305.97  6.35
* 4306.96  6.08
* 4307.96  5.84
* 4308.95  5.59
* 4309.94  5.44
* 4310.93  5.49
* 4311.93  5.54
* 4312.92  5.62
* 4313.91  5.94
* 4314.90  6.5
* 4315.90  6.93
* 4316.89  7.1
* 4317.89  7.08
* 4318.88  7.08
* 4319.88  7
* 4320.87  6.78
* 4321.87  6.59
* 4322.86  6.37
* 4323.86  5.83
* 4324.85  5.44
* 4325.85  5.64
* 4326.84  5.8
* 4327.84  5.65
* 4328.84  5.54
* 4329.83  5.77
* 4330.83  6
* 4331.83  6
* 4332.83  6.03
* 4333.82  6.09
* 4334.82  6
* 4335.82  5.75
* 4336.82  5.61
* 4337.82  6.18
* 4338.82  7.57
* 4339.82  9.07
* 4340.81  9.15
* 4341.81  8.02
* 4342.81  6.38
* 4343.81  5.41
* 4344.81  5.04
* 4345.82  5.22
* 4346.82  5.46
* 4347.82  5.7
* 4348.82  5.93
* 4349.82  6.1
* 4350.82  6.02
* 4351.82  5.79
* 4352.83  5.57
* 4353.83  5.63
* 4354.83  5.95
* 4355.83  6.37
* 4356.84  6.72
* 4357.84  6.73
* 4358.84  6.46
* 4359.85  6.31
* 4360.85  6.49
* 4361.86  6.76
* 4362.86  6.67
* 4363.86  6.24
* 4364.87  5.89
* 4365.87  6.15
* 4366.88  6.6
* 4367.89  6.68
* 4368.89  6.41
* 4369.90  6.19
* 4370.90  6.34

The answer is 4227.38 Angstrom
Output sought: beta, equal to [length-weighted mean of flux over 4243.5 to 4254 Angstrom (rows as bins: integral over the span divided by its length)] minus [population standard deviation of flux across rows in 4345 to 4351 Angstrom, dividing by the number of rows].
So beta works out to 6.30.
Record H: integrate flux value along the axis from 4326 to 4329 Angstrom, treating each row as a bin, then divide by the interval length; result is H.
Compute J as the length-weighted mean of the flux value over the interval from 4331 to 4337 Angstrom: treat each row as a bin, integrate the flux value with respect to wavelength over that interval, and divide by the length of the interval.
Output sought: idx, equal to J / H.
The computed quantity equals 1.05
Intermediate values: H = 5.7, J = 5.9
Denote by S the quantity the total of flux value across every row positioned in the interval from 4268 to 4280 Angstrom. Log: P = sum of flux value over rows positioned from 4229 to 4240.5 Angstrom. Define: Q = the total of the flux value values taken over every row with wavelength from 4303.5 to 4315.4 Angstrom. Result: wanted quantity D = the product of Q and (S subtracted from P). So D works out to 143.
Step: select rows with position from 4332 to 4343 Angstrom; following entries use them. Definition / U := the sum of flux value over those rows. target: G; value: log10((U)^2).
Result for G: 3.76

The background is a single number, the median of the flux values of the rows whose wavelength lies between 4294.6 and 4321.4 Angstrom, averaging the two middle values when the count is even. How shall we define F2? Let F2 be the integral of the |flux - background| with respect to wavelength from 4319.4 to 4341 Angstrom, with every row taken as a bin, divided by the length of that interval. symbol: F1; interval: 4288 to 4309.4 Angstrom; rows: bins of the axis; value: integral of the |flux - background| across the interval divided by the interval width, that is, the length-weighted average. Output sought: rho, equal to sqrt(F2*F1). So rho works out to 0.51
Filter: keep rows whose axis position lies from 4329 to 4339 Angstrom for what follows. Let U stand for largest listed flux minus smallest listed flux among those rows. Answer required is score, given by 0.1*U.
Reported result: 0.20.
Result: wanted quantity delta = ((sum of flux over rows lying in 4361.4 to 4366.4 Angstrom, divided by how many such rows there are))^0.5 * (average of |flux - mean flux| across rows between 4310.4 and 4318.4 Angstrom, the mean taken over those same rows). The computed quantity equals 1.58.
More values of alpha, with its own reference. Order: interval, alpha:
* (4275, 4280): 4275.35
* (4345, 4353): 4345.82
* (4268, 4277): 4270.43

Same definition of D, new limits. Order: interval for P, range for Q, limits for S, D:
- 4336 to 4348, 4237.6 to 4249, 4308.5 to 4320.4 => 278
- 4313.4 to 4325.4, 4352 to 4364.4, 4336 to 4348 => -13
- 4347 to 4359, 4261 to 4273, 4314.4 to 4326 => -431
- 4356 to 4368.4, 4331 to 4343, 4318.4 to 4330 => 345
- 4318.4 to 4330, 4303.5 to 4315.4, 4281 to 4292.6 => -314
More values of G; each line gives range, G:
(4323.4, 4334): 3.61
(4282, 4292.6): 3.71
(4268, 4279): 3.72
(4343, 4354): 3.58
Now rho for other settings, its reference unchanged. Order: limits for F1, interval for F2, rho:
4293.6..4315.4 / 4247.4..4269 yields 0.53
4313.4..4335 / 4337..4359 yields 0.62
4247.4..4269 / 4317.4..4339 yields 0.52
